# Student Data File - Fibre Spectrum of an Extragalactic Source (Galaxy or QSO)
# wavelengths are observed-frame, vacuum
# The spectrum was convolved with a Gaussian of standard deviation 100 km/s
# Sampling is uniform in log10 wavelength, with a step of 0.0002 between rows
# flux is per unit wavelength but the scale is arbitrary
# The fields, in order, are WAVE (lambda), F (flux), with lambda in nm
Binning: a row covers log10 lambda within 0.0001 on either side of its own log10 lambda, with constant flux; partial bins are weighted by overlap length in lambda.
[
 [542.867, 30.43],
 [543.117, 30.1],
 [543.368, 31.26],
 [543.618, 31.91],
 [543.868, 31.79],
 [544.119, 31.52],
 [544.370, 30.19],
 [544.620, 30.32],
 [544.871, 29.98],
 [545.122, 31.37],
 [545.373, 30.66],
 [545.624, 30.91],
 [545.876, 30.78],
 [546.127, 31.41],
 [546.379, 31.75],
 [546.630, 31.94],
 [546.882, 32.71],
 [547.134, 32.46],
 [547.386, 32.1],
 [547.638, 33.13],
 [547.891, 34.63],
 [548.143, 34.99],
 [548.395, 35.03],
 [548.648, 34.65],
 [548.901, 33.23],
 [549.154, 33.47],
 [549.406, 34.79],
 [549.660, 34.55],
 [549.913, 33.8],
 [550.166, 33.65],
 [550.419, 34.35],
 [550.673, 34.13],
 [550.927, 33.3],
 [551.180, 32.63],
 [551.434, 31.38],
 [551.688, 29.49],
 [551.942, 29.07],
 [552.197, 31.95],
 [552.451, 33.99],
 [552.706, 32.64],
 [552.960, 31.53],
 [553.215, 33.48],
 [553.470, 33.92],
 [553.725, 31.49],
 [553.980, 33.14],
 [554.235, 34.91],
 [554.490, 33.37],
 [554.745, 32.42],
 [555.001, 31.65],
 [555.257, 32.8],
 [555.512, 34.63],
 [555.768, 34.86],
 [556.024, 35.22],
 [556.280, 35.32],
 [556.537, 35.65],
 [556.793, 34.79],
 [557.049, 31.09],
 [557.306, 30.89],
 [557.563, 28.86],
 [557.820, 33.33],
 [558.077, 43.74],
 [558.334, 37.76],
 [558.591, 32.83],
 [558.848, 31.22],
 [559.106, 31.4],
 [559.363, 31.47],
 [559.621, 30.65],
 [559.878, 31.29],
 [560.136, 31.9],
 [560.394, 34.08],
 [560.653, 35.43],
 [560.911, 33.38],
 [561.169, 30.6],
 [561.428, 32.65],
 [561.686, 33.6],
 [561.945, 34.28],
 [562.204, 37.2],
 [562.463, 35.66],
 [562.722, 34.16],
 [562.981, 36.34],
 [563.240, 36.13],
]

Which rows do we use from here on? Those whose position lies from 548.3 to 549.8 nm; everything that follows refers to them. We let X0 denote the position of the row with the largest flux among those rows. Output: 548.395 nm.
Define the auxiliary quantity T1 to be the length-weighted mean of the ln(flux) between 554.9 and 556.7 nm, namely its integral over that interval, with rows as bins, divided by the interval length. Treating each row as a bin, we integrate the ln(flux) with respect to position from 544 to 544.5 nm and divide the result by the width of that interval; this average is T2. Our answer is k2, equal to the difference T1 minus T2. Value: 0.10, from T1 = 3.54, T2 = 3.43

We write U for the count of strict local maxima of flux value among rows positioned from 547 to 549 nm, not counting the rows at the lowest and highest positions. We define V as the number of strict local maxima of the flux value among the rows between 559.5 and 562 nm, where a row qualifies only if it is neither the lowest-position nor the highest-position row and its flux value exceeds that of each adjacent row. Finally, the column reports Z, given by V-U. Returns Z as 0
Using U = 1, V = 1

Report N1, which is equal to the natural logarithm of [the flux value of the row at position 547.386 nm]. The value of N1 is 3.47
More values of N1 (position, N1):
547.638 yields 3.50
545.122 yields 3.45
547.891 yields 3.54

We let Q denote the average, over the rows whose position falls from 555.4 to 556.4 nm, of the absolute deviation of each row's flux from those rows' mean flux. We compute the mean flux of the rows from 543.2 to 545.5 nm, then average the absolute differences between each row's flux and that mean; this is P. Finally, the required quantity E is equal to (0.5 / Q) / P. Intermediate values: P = 0.6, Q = 0.3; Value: 3.01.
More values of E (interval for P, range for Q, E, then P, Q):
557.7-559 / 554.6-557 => 0.10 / 4.0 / 1.2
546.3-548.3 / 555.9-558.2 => 0.18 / 1.0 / 2.9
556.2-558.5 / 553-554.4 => 0.18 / 3.2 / 0.9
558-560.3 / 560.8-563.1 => 0.11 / 3.2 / 1.5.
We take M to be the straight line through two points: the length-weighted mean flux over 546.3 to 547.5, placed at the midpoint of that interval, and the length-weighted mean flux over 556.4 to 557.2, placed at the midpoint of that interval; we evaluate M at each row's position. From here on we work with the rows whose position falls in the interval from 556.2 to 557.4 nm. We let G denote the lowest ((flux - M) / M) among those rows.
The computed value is -0.09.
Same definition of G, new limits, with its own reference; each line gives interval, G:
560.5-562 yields -0.11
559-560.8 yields -0.10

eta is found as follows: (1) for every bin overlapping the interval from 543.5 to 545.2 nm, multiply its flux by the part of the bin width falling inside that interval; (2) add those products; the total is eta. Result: 52.7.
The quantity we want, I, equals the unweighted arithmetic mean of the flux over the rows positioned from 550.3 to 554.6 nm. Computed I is 32.6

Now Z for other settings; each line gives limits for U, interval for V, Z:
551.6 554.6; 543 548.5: 2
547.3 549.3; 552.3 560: 4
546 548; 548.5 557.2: 5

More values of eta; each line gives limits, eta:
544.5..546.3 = 55.4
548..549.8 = 61.9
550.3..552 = 54.7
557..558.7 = 58.2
